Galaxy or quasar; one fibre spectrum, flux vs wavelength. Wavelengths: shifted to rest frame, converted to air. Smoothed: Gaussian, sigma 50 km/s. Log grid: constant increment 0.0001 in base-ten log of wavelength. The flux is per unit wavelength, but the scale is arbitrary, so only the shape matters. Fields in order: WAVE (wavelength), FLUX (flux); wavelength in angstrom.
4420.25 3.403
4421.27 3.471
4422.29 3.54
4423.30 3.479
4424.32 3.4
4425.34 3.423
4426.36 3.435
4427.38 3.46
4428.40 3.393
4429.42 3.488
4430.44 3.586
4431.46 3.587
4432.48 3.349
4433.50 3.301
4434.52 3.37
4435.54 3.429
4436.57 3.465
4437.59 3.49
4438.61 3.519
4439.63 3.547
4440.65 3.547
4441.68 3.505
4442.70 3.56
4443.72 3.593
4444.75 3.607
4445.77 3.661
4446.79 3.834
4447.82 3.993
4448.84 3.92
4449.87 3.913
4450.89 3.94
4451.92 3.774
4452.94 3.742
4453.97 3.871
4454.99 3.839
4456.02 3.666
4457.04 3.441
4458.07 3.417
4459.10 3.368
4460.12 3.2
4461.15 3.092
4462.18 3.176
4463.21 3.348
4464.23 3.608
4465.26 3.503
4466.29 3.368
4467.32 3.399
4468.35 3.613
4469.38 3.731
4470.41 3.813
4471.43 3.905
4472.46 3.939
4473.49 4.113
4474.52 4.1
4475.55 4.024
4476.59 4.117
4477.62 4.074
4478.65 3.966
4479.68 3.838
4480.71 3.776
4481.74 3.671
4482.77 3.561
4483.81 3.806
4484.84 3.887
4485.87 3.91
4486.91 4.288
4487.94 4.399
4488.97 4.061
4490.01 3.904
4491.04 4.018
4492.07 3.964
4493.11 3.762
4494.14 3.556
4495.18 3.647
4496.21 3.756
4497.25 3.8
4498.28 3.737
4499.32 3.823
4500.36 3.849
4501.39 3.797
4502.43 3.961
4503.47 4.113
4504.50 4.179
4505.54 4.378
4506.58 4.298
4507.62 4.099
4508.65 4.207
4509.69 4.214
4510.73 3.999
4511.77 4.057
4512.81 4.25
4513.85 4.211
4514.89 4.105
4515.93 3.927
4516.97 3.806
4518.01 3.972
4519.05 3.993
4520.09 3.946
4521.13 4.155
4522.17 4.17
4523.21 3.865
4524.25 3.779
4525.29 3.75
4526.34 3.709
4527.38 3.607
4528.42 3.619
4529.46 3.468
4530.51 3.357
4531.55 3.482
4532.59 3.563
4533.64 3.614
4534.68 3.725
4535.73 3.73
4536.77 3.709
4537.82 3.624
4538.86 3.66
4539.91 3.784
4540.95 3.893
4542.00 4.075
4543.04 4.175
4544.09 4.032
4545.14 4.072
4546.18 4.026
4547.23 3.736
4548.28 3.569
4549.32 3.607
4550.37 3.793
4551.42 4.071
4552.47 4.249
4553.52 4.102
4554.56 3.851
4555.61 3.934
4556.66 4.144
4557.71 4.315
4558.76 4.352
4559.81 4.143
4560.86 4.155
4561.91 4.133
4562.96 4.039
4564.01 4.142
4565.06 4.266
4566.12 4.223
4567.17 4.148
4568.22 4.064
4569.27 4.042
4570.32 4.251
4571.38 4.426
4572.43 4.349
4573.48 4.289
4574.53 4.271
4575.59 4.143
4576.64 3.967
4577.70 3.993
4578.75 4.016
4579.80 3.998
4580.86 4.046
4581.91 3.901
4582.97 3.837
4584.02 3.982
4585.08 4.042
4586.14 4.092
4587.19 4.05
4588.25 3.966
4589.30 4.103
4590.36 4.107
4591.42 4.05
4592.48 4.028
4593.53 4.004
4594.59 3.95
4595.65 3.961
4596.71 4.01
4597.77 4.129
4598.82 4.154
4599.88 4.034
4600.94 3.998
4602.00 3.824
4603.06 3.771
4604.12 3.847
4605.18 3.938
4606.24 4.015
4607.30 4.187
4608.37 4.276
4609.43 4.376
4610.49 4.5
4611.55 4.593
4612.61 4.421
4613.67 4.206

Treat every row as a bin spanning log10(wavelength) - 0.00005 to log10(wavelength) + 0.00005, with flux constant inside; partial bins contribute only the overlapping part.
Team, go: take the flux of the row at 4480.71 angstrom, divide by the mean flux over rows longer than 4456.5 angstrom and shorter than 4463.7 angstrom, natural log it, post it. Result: 0.137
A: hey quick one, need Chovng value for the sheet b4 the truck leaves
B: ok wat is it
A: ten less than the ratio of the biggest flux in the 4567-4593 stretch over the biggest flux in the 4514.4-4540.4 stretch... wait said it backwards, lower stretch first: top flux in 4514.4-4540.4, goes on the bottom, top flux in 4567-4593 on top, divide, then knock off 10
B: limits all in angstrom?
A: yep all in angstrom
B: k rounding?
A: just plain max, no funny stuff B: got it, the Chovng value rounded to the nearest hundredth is -8.94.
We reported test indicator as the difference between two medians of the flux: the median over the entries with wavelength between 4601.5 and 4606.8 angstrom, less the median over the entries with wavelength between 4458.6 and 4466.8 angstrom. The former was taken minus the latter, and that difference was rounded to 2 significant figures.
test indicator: 0.49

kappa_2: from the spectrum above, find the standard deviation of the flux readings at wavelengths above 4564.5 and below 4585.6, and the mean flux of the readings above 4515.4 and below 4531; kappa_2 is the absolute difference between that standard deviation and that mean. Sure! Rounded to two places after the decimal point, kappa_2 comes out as 3.65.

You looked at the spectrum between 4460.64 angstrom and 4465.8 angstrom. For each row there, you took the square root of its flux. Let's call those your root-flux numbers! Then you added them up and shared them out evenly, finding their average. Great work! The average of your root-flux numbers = 1.83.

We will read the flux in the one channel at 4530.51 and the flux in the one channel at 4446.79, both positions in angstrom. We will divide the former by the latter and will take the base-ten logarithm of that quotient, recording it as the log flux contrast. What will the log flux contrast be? -0.06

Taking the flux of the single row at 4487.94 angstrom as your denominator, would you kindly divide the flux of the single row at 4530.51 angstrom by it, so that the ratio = 0.76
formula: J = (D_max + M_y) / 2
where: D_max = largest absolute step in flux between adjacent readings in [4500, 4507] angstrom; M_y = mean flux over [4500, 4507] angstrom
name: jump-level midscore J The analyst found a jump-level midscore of 2.14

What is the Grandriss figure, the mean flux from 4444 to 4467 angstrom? 3.6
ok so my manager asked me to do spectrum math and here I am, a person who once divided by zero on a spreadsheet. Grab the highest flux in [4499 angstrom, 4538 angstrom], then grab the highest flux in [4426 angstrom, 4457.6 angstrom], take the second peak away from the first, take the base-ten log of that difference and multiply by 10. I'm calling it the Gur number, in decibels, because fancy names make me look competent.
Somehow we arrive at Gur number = -4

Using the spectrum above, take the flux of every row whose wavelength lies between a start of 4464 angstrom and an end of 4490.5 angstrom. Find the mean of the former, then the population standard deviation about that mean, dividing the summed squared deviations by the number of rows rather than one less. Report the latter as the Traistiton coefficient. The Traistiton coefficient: 0.253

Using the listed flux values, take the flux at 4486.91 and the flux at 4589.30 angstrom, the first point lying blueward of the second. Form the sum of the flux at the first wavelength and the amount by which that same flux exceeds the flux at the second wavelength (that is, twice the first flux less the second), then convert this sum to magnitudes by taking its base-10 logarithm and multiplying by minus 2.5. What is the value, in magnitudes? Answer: -1.63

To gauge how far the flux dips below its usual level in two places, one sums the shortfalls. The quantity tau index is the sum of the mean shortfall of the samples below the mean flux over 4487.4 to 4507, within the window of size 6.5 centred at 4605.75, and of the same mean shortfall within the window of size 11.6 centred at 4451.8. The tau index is 0.08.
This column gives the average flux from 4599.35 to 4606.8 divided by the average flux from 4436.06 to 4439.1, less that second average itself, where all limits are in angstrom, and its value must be -2.37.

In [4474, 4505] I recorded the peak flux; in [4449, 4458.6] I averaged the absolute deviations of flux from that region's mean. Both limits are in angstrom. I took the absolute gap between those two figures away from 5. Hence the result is 0.75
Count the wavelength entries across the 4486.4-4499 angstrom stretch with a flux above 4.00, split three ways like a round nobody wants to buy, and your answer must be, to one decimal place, 1.3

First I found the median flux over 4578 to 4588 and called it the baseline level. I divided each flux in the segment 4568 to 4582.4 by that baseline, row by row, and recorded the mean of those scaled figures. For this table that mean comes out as 1.03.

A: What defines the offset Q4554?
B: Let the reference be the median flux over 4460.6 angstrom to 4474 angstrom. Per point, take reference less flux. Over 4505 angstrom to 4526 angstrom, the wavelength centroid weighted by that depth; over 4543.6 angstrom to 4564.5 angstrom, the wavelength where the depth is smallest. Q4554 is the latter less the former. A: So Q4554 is 45.0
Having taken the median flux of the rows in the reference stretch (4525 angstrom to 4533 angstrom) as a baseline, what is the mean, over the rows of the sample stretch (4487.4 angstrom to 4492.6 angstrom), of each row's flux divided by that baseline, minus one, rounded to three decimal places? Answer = 0.135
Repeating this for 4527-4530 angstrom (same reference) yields -0.006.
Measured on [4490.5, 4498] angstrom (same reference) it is 0.056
